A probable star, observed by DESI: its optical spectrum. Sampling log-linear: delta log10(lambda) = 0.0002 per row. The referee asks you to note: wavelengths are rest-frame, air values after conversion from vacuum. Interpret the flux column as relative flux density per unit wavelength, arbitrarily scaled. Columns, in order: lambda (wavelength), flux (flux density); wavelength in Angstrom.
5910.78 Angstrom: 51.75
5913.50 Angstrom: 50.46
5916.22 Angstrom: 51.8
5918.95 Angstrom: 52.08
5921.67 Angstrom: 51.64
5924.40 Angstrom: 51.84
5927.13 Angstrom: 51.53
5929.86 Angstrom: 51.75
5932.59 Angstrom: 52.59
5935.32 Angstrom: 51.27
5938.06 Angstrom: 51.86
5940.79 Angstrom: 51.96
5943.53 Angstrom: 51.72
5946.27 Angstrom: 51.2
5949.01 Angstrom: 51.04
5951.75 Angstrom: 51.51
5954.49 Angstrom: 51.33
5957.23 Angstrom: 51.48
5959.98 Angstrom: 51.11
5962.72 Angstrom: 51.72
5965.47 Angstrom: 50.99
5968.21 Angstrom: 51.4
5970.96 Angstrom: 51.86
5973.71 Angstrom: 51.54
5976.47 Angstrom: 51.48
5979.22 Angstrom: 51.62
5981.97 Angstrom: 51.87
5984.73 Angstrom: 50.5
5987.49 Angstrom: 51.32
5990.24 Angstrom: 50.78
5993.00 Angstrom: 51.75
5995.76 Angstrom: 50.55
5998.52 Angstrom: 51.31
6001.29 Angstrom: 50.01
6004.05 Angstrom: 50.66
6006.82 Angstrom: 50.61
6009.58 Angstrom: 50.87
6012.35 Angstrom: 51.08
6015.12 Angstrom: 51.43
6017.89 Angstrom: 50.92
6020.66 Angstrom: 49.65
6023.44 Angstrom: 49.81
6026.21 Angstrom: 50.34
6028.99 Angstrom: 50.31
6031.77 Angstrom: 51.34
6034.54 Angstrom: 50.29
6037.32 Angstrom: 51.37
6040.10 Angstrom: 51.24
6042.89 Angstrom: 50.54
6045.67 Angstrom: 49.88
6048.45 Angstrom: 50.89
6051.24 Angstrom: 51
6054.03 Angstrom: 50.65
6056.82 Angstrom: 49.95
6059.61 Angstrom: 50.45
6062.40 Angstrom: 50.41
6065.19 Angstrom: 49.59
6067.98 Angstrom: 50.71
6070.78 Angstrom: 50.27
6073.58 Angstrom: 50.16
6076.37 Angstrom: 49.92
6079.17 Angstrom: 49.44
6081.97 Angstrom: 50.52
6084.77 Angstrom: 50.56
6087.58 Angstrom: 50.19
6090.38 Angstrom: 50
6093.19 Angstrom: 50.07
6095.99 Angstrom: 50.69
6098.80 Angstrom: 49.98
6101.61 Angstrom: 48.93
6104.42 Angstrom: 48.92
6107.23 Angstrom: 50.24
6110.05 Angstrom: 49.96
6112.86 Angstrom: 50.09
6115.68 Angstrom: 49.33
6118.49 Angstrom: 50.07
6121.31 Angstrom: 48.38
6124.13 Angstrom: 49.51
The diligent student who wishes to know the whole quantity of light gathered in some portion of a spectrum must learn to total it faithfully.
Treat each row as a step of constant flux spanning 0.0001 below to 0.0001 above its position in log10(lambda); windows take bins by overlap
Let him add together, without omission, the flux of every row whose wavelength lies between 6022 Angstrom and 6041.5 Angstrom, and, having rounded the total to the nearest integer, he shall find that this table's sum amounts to 355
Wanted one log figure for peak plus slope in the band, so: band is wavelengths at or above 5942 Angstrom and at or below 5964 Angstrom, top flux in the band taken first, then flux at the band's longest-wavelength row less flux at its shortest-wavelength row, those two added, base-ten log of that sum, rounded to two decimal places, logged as 1.71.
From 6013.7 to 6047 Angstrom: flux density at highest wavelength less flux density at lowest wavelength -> -1.55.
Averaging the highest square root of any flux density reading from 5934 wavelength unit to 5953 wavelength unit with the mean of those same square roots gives 7.19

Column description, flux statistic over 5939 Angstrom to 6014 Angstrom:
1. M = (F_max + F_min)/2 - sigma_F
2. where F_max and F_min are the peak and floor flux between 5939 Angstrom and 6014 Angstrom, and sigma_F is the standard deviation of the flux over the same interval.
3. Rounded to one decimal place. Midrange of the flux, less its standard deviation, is 50.5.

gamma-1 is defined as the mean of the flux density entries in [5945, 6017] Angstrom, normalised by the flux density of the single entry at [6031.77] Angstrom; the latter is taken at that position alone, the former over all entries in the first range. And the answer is 1.00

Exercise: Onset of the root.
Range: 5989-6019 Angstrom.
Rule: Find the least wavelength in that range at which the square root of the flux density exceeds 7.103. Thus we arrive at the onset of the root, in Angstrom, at 5990.24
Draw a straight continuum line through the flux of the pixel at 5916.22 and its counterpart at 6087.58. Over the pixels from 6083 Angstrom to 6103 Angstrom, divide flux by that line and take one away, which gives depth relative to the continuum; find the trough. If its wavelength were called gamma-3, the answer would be 6101.61 Angstrom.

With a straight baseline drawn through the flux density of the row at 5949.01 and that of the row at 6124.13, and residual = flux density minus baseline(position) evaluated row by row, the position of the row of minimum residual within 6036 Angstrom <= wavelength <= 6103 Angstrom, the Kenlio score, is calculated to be 6101.61 Angstrom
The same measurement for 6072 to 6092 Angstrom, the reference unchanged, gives 6079.17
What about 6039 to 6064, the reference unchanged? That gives 6045.67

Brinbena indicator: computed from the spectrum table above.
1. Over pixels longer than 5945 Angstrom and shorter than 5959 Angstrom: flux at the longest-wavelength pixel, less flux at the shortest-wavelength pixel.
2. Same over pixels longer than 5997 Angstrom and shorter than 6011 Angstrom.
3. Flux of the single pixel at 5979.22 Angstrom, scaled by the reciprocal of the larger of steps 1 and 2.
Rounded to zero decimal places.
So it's 184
